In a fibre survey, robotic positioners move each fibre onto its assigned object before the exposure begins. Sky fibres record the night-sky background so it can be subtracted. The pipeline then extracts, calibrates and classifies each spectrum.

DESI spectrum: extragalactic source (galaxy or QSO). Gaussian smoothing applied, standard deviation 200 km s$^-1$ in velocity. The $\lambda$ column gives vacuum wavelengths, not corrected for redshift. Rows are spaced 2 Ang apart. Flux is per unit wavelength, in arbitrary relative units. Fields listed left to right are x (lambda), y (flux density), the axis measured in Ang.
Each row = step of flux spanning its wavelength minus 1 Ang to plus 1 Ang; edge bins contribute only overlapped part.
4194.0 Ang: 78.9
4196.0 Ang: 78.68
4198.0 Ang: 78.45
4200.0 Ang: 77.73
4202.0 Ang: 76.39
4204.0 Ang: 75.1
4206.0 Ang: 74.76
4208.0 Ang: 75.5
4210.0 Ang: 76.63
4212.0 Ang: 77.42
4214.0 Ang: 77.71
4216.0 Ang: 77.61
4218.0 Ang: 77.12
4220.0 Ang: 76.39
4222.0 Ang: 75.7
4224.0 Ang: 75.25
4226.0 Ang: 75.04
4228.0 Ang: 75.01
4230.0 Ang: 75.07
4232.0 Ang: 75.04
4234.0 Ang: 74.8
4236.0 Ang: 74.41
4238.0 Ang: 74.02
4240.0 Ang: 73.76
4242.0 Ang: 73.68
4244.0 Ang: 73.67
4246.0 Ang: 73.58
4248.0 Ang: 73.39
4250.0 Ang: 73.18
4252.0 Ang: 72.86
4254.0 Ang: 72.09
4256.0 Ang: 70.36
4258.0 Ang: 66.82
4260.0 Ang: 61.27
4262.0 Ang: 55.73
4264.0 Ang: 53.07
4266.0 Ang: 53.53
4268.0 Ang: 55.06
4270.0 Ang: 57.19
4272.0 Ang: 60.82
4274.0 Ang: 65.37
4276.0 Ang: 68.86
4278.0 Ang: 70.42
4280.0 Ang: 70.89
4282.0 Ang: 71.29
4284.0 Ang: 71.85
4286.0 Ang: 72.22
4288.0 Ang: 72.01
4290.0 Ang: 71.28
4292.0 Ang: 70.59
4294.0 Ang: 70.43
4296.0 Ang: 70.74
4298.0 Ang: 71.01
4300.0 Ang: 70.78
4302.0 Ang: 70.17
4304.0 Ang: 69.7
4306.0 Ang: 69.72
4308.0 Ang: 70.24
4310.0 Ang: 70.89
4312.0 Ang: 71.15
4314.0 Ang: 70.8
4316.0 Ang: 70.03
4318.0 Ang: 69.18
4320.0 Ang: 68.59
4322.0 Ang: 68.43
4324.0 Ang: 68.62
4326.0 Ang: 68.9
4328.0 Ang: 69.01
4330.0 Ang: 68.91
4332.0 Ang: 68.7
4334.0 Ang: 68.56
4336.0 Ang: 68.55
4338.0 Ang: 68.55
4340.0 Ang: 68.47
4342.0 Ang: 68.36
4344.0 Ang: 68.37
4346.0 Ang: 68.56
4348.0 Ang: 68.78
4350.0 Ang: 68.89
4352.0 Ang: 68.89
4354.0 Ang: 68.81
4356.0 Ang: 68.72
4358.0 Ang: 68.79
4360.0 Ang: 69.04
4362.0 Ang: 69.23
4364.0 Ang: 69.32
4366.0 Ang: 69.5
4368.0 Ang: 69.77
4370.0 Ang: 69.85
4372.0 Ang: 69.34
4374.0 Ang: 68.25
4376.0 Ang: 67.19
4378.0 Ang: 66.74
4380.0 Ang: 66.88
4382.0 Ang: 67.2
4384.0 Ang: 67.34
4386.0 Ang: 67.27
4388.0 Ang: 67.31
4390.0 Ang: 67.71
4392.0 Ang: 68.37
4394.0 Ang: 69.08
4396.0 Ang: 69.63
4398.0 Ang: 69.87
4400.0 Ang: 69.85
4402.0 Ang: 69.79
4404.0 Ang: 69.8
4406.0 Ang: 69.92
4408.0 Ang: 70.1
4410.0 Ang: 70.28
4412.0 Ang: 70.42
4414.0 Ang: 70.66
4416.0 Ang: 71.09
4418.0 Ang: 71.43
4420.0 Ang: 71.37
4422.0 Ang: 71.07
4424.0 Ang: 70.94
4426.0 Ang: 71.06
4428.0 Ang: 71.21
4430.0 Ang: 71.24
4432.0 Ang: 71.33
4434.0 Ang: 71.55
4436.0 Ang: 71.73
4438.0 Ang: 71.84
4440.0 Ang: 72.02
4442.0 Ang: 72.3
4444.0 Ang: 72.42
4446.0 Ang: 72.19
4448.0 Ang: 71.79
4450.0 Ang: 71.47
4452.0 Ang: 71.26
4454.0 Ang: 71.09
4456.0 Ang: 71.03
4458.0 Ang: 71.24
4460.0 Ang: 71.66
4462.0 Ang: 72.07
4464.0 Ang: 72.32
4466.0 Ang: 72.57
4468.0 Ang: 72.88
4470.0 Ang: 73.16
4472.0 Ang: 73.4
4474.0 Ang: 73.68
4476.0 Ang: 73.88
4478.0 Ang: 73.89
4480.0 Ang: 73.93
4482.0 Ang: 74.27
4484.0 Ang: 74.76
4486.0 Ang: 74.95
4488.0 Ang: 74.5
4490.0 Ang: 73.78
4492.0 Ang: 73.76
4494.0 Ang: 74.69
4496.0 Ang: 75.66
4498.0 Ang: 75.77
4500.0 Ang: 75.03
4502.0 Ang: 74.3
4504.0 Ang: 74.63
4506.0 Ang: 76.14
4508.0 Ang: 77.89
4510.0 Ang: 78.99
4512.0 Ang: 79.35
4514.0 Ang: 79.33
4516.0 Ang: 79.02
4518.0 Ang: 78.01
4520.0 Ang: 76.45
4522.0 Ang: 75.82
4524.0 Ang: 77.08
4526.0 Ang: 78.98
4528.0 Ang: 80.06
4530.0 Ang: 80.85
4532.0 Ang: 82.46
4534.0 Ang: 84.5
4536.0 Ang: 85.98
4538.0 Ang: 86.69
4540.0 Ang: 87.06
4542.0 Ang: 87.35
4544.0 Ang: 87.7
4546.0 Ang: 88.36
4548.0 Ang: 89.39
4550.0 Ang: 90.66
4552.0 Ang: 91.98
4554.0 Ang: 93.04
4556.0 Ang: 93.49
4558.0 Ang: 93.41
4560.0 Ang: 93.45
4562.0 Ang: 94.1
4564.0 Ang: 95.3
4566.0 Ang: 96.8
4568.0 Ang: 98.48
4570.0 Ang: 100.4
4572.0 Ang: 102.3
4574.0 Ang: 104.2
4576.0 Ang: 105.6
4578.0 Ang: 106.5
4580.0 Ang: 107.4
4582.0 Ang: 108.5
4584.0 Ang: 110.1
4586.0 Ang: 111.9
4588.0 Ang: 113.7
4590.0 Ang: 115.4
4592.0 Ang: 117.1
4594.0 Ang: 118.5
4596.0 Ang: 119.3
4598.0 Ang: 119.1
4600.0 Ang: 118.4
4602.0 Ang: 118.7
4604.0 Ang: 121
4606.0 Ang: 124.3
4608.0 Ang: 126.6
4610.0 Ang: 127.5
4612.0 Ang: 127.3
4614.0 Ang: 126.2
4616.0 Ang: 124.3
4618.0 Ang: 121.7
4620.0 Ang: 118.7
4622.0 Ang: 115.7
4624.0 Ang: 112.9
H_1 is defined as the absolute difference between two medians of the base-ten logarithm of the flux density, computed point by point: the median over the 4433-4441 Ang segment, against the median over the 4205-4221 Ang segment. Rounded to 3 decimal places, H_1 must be 0.030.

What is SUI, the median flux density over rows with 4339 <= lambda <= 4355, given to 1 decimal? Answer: 68.7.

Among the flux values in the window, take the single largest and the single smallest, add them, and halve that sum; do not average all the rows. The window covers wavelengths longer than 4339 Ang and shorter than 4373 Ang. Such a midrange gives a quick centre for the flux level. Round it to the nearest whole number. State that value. 69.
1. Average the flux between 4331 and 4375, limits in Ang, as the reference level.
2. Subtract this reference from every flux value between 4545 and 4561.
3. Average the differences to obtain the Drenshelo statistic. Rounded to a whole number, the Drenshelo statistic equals 23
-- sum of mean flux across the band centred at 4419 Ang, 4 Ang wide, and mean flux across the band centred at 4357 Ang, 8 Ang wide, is 140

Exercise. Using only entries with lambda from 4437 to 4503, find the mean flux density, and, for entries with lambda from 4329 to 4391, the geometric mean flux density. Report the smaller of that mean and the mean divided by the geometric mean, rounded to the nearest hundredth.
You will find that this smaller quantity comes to 1.07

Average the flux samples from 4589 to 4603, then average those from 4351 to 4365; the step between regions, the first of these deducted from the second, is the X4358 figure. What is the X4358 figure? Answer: -49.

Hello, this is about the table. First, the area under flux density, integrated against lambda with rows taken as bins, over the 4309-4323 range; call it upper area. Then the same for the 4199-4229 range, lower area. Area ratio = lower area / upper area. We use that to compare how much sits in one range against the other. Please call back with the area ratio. 2.3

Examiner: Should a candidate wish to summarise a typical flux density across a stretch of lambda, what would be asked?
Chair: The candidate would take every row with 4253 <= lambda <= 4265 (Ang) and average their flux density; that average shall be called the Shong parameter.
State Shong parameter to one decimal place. 63.2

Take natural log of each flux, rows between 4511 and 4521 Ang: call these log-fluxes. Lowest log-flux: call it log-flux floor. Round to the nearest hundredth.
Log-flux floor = 4.34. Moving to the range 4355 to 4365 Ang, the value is 4.23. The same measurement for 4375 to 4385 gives 4.20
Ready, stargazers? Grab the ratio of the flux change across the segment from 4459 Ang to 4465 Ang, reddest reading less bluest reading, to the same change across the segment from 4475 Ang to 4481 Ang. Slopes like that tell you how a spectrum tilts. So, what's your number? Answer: 13.2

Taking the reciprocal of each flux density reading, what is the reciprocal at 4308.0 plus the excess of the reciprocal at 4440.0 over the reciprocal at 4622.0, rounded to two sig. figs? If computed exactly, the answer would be 0.019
